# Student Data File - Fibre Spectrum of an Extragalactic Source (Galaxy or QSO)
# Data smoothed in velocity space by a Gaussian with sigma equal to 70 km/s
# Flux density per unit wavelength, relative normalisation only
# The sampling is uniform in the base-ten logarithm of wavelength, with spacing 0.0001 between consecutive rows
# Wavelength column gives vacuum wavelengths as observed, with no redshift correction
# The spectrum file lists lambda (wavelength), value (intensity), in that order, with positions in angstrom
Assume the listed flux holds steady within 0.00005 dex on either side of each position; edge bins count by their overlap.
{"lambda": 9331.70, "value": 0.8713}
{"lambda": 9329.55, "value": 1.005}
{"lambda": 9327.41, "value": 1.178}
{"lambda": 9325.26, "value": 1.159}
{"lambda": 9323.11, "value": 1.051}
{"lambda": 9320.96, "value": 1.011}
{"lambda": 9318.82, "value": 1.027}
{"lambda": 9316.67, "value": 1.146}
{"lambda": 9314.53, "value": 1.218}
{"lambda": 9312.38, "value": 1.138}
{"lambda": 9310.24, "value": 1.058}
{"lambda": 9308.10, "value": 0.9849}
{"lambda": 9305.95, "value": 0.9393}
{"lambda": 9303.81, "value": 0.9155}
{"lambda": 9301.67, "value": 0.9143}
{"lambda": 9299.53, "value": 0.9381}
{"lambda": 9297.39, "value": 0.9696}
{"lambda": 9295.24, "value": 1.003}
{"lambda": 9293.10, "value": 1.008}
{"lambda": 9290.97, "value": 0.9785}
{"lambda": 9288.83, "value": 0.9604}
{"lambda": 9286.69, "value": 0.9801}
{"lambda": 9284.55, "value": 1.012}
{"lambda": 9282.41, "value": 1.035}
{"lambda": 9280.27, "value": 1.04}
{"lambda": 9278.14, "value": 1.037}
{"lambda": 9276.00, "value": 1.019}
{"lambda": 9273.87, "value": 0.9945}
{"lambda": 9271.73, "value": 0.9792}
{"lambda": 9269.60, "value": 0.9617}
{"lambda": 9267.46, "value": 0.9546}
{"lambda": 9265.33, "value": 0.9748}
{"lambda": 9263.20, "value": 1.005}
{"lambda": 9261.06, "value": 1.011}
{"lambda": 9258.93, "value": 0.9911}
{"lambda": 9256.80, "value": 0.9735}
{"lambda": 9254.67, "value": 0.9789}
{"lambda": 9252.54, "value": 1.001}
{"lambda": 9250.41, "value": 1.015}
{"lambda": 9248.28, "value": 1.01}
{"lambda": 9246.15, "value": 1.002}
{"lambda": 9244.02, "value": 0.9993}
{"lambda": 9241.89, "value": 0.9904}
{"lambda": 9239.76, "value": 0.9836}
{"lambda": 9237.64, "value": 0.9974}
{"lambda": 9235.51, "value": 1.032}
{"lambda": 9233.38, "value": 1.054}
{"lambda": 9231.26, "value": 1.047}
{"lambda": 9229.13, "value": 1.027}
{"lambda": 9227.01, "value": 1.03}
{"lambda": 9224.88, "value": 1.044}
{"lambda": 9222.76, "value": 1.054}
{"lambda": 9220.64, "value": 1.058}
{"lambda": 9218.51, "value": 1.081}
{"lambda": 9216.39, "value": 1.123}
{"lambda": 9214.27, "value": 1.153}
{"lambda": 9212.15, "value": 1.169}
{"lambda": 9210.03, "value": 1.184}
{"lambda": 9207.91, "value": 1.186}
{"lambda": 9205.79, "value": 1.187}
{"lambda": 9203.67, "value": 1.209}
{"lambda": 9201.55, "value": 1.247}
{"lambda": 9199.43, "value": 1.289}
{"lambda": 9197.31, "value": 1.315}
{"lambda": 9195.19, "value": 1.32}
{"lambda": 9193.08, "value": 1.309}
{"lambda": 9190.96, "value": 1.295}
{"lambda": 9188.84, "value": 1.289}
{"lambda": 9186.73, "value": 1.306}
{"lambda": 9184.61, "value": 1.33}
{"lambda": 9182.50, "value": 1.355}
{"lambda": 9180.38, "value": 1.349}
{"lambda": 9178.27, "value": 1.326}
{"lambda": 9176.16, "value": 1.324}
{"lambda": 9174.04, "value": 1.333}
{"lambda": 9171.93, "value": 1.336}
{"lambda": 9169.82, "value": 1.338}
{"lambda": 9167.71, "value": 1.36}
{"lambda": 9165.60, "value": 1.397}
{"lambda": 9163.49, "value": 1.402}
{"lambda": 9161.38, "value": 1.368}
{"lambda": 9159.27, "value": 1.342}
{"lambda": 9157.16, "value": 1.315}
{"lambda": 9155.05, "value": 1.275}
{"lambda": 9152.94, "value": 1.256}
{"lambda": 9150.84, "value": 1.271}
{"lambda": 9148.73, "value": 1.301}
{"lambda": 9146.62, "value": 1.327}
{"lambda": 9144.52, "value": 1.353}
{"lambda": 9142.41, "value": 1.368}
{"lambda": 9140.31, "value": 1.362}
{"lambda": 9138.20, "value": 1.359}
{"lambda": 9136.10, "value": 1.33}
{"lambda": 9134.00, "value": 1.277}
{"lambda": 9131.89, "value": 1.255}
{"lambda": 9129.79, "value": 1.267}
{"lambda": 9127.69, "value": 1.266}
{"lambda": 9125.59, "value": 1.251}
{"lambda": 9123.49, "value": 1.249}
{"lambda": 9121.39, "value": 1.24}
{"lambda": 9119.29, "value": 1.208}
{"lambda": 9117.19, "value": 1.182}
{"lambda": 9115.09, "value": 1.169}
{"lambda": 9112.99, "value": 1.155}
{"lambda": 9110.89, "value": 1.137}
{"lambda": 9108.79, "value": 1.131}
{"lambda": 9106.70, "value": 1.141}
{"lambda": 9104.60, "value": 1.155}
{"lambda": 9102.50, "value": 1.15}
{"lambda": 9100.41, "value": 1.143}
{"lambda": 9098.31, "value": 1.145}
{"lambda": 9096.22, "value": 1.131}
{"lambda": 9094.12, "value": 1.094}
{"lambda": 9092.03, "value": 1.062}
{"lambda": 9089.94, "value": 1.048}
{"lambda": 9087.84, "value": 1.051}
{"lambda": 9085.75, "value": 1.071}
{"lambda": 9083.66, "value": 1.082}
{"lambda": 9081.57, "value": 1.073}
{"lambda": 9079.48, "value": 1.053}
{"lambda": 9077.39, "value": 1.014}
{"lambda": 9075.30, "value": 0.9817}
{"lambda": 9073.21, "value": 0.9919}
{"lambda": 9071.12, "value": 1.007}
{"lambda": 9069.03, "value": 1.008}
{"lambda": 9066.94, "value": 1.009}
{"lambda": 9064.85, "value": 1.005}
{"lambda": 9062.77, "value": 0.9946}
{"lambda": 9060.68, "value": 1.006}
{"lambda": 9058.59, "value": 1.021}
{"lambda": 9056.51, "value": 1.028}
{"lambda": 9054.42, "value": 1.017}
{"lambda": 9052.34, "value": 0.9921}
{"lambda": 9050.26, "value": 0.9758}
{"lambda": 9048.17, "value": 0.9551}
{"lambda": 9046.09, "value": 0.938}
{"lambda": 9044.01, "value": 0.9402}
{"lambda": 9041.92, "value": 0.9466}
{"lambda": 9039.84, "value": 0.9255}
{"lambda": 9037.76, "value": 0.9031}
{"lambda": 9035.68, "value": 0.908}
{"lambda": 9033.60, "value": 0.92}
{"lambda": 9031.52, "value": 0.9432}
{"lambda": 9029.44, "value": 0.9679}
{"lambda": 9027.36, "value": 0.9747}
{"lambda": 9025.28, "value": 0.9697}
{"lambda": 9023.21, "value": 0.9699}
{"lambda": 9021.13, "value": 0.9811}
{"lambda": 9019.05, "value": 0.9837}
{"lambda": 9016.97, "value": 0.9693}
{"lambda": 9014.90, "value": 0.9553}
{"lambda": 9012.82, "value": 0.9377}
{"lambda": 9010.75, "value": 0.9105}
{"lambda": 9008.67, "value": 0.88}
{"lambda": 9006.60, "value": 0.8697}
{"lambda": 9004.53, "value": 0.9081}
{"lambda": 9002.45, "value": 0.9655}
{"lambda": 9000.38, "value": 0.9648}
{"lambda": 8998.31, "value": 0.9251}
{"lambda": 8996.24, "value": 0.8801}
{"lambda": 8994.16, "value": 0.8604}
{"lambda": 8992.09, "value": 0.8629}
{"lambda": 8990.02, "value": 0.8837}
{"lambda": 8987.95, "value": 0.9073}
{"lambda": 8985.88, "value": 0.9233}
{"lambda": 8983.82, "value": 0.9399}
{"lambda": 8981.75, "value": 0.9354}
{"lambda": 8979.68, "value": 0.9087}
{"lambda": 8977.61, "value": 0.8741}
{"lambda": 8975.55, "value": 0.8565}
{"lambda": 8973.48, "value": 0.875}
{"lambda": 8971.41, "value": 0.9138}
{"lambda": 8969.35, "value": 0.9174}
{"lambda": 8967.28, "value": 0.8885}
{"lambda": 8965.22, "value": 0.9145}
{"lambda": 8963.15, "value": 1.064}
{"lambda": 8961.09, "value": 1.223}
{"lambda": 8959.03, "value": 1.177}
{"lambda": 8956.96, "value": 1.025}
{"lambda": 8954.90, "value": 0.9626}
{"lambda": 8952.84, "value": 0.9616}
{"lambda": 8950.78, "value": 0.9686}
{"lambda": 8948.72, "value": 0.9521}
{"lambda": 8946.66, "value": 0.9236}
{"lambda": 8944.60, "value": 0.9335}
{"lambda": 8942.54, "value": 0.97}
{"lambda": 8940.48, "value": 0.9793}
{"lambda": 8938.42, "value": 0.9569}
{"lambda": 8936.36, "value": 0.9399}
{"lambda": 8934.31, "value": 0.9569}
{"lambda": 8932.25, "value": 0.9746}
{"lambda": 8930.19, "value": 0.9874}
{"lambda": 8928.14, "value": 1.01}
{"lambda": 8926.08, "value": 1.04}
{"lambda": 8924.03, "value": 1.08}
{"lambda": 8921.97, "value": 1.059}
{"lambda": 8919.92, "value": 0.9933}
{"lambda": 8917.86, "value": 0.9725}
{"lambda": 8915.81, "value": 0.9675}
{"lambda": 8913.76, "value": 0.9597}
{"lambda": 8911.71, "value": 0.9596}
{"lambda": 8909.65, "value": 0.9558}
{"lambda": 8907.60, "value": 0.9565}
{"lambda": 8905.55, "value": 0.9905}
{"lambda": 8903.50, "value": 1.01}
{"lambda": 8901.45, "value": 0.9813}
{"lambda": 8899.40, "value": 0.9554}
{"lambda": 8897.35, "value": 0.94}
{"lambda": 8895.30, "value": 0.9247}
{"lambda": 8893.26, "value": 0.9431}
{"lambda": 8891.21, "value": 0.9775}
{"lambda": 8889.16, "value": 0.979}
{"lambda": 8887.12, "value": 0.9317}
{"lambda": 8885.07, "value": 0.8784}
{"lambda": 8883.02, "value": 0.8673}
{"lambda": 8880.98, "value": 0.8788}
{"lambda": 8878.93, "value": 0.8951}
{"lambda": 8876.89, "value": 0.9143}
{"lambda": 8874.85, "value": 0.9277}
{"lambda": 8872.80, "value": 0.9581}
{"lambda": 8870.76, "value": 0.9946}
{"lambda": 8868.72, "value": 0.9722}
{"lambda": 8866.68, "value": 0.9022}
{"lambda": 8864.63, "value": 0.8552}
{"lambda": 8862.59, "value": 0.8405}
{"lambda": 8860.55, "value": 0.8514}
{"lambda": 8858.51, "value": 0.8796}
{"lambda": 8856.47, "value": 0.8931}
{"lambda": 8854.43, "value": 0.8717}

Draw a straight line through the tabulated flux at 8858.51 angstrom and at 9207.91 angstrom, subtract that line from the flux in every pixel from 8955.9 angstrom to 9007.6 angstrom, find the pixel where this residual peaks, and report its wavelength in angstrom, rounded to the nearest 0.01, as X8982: 8961.09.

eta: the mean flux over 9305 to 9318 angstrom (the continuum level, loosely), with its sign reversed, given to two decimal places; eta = -1.08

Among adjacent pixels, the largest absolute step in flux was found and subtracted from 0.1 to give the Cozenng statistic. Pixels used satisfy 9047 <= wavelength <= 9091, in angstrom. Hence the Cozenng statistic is 0.061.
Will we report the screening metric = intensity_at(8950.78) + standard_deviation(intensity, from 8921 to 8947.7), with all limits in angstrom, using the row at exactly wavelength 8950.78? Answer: 1.02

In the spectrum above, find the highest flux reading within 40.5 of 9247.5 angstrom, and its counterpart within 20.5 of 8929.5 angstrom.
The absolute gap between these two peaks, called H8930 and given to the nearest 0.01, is 0.11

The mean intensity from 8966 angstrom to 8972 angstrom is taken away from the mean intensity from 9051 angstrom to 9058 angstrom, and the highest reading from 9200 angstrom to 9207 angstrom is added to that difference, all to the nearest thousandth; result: 1.353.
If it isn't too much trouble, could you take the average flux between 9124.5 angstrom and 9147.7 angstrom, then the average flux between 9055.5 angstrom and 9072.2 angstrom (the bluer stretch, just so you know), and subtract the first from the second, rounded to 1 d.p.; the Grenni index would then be -0.3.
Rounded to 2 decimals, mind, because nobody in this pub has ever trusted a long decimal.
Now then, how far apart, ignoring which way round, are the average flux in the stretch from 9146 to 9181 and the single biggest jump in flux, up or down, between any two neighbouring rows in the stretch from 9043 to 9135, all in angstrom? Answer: 1.29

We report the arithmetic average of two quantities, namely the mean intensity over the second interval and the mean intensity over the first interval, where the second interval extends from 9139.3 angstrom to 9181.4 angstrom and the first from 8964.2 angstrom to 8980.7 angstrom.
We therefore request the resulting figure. 1.11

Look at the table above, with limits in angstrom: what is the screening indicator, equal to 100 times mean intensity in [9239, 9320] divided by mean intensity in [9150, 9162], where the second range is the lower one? 77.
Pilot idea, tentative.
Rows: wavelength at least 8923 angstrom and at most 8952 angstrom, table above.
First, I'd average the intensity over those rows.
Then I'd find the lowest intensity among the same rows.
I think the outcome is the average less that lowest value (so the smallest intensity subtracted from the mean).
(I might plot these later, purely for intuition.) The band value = 0.053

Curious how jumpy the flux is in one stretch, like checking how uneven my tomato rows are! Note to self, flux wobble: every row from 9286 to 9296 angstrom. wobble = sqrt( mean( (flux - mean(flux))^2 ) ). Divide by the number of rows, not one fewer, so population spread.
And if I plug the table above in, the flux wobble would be 0.017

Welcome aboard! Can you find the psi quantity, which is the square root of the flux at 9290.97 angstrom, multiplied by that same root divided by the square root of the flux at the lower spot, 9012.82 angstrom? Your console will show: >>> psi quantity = 1.01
